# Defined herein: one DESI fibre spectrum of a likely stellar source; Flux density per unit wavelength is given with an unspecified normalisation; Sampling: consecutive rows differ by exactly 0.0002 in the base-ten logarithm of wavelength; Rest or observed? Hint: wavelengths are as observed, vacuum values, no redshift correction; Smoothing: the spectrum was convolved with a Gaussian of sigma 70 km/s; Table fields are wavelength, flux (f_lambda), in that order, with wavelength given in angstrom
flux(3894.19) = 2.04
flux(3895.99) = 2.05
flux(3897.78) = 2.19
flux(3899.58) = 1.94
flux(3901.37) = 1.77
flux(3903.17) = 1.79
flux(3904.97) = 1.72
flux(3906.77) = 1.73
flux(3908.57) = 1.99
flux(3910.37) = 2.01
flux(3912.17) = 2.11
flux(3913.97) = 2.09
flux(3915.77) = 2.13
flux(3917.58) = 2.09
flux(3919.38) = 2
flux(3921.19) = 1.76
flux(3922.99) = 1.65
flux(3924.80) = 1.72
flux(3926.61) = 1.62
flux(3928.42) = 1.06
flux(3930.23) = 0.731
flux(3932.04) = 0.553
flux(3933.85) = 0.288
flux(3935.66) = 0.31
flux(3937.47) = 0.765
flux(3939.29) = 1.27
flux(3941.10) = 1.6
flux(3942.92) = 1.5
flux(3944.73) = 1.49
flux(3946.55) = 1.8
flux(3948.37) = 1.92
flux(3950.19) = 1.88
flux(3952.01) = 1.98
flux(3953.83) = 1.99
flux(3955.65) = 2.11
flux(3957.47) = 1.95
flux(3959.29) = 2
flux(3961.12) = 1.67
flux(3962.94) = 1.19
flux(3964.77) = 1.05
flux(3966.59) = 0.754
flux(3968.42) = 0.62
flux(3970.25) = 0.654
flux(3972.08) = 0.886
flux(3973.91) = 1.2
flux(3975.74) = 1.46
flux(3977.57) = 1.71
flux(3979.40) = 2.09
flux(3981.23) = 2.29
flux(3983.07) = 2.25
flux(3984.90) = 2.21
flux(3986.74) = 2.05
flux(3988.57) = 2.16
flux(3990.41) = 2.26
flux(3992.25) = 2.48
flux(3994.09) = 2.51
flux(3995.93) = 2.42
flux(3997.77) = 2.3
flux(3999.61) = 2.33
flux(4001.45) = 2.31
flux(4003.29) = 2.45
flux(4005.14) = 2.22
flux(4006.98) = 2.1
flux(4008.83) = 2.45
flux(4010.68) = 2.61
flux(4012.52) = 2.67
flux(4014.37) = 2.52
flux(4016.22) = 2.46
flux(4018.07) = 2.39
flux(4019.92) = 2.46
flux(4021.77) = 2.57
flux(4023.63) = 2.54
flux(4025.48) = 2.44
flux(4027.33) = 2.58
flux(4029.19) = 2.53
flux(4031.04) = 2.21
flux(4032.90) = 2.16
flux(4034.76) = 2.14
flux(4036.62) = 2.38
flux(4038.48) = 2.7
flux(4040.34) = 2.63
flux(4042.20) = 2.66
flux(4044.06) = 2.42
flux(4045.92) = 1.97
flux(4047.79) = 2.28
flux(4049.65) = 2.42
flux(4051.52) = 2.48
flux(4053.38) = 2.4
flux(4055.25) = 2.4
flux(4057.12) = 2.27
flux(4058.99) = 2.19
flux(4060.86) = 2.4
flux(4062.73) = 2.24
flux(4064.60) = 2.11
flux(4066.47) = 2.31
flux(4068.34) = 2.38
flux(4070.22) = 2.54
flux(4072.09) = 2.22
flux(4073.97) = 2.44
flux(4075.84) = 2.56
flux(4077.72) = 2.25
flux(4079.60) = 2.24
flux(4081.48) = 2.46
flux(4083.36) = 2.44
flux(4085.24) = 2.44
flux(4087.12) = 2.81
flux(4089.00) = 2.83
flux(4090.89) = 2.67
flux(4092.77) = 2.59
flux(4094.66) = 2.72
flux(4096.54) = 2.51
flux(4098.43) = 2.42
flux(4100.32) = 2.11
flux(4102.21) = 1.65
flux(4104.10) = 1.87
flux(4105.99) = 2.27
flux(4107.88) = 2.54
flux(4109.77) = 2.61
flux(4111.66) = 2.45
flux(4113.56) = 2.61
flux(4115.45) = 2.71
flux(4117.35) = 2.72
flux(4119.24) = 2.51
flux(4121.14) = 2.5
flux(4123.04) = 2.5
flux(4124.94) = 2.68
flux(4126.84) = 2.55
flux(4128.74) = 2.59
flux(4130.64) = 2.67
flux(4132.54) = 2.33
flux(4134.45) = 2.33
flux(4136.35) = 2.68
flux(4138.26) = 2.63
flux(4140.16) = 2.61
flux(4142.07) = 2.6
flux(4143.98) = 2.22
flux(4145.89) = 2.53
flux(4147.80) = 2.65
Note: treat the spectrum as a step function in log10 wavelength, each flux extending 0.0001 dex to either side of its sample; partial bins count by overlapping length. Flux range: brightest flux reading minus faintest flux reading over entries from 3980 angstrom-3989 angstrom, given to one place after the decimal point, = 0.2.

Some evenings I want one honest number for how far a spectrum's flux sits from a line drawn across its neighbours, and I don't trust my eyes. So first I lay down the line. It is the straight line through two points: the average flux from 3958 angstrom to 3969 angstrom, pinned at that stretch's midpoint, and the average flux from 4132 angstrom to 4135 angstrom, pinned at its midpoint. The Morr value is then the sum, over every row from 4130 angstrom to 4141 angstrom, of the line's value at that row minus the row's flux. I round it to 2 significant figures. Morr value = -1.2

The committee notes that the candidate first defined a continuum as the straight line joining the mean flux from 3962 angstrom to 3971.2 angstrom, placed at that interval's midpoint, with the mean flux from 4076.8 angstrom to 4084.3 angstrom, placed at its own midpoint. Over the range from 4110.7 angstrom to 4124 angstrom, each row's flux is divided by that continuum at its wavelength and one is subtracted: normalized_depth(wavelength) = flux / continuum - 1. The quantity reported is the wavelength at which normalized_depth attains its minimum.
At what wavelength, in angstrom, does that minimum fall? 4123.04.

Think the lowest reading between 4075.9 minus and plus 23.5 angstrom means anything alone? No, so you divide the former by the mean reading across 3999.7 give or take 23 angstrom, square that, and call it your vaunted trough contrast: 0.82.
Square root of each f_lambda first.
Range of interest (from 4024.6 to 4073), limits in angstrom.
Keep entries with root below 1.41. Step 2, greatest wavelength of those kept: 4045.92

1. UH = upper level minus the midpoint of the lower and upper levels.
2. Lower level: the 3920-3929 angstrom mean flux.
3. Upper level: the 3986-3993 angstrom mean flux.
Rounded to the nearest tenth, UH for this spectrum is 0.3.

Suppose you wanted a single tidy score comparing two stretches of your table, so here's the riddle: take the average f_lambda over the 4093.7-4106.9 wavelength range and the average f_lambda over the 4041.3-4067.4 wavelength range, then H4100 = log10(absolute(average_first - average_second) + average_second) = 0.39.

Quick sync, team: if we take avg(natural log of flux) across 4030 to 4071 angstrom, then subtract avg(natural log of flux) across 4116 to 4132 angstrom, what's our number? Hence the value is -0.10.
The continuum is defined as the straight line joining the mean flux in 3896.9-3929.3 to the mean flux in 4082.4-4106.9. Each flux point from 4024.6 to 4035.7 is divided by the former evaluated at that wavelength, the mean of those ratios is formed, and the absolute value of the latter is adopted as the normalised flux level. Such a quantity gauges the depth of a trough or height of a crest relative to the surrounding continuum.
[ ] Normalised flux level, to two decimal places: 1.06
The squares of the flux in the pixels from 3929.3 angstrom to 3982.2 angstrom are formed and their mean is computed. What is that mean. 2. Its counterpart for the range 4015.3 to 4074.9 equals 6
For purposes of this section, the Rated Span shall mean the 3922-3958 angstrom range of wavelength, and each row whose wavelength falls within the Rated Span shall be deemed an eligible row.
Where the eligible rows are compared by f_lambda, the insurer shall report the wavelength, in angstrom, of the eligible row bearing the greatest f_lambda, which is 3955.65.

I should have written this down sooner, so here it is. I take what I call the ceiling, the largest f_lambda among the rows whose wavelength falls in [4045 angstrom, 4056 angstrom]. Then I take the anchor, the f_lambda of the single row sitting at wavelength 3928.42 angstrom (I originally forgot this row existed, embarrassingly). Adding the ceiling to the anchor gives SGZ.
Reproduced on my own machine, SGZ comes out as 3.5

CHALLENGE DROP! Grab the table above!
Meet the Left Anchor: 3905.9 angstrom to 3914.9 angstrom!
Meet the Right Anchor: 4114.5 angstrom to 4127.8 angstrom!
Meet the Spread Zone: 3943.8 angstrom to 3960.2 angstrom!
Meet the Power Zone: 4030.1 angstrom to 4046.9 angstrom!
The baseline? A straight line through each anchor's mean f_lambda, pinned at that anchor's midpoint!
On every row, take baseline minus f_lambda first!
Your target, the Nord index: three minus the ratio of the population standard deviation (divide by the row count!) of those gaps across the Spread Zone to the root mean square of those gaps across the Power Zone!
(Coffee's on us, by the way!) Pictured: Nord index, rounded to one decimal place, 2.4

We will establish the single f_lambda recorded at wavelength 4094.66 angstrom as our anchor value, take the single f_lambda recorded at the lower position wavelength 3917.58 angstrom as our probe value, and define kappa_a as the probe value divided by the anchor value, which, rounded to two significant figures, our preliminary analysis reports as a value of 0.77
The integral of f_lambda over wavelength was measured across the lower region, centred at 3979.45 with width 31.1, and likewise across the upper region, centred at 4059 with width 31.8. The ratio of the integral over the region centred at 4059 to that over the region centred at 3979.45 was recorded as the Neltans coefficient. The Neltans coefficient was 1.4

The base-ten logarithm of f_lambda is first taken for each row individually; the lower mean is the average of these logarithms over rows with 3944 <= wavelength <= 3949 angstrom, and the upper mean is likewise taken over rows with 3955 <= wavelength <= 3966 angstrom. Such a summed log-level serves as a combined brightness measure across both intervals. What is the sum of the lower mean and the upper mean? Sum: 0.4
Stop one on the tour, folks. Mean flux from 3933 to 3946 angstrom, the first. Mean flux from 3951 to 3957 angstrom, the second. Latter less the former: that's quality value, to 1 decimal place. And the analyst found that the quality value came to 1.0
